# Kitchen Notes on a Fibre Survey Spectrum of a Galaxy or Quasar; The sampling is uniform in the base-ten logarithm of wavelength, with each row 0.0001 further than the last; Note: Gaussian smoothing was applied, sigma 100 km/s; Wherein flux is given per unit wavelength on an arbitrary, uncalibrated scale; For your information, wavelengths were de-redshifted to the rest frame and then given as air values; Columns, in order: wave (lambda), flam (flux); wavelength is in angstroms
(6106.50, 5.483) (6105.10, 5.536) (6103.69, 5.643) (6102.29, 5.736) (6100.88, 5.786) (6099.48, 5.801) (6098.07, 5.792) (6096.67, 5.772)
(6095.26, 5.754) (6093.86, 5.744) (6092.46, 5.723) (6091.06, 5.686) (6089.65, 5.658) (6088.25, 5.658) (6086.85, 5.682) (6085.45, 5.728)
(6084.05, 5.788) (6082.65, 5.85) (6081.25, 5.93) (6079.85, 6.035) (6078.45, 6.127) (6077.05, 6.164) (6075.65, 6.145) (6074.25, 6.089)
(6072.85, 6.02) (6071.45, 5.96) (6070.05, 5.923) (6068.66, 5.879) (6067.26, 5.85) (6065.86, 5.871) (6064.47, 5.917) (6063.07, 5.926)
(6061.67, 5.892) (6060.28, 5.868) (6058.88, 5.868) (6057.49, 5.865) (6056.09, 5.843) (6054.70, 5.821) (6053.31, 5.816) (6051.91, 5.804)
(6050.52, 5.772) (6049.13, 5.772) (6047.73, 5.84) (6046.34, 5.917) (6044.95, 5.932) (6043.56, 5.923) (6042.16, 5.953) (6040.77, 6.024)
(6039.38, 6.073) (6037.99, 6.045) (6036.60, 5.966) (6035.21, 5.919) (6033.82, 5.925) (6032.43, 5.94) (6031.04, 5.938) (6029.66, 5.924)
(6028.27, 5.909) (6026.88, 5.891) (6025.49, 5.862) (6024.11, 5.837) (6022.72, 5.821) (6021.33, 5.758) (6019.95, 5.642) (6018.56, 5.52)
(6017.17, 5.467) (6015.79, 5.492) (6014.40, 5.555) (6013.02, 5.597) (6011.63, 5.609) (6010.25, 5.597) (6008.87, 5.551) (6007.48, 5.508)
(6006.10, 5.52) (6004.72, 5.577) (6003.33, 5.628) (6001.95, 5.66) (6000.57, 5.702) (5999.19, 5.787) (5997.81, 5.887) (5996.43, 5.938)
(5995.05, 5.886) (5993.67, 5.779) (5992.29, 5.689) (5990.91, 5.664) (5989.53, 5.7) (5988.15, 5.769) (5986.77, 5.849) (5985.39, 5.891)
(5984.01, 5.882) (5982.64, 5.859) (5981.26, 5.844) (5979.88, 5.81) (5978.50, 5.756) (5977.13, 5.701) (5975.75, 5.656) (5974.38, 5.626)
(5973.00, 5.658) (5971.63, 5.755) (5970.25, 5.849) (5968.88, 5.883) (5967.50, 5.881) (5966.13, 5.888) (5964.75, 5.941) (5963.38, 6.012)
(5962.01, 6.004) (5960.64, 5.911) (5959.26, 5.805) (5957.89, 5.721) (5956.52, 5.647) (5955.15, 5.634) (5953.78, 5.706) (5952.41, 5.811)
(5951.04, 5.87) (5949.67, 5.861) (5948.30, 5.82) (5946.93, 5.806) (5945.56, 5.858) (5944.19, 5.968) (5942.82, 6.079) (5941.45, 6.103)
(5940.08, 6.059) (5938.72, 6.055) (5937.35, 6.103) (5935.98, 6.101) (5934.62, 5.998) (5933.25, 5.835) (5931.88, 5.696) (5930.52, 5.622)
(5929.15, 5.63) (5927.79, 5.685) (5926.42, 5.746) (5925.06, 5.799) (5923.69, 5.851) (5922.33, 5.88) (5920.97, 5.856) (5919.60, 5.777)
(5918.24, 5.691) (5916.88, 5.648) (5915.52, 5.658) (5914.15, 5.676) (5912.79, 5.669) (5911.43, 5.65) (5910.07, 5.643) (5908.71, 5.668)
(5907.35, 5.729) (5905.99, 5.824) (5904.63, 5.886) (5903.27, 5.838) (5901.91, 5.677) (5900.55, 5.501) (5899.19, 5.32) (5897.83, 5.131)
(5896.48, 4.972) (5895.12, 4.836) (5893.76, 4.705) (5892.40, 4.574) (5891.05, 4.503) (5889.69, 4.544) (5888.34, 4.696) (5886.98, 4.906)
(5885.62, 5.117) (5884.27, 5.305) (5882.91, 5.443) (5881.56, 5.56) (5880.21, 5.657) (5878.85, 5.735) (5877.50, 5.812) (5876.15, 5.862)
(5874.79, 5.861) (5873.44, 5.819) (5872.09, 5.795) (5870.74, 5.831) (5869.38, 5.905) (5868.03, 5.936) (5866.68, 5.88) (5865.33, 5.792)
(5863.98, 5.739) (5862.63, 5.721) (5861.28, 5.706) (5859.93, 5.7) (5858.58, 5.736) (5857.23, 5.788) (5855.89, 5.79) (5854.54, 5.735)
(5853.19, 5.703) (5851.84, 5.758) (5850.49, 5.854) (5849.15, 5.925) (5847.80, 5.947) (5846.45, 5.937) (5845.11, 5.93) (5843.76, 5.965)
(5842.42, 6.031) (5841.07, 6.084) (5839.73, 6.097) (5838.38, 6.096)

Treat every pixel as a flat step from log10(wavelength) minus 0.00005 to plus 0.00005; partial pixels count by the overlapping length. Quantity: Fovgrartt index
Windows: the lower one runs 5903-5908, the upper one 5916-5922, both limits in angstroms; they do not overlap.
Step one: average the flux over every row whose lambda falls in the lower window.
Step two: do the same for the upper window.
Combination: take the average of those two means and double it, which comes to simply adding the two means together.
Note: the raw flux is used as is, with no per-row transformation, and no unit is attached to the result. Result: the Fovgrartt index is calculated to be 11.6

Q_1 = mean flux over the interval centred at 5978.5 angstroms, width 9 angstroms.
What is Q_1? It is 5.75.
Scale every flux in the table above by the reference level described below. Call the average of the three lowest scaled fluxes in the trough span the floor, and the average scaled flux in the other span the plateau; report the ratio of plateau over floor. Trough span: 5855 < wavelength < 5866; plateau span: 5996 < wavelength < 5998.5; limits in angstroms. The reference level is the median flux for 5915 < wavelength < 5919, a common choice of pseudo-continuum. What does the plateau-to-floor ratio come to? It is 1.04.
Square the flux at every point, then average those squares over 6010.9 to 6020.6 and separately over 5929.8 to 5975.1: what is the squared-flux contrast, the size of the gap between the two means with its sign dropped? 3.6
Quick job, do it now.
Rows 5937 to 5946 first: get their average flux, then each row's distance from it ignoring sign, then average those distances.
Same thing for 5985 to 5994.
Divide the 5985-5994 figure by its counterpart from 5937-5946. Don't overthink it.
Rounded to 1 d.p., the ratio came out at 1.0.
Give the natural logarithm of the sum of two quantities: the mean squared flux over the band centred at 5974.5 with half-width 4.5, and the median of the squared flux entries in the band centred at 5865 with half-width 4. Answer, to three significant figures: 4.19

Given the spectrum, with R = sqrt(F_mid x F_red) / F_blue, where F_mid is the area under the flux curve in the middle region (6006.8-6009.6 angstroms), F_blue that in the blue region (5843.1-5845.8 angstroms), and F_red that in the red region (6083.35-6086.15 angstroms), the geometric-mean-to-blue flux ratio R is 0.98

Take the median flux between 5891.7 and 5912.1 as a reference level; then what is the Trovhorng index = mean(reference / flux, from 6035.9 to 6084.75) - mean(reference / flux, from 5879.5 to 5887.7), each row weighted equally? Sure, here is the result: -0.11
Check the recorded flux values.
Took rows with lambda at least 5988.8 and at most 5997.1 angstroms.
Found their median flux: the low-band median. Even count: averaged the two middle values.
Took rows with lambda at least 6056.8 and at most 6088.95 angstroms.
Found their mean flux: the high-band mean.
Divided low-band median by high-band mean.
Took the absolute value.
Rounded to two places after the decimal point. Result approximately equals 0.97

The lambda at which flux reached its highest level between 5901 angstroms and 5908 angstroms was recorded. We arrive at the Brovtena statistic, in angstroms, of 5904.63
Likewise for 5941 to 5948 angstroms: 5941.45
